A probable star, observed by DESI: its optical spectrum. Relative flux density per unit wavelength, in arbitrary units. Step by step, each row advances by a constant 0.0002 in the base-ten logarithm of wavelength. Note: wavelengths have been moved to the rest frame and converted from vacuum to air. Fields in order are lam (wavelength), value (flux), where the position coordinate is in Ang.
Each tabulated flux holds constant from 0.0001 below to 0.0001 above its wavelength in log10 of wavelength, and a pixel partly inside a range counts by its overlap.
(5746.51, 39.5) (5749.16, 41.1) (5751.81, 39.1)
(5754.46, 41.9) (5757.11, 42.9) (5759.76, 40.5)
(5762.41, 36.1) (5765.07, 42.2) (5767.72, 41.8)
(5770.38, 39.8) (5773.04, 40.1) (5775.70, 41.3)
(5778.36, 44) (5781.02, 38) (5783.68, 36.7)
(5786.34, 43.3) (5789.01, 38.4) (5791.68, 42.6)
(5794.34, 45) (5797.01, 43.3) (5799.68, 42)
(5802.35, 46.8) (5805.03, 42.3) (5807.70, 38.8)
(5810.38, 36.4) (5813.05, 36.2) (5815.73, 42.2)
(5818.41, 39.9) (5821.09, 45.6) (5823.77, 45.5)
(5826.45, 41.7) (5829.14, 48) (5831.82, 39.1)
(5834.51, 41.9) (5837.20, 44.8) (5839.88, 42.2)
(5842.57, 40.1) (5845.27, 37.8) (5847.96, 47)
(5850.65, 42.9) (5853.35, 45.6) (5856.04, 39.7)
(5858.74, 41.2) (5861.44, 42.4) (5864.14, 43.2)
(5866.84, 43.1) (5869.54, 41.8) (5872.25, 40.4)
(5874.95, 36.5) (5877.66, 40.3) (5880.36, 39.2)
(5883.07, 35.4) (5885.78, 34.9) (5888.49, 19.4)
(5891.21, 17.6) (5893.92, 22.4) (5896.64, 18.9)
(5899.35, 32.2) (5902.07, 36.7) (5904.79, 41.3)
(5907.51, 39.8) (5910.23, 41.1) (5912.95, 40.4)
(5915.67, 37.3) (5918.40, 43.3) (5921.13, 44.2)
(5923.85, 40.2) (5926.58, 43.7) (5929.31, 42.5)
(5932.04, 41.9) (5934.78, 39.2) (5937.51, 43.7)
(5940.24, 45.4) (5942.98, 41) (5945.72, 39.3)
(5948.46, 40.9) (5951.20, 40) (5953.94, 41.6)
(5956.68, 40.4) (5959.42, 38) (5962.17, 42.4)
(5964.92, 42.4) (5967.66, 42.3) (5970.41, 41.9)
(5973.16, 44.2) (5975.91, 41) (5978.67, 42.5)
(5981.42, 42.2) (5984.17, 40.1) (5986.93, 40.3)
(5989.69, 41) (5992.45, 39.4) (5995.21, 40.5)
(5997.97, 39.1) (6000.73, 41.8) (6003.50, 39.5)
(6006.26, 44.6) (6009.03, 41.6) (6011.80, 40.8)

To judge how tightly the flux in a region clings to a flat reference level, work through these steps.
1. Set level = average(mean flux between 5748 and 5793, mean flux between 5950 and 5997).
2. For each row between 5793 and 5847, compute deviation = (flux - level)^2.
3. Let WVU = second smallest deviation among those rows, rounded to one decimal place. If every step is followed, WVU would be 0.7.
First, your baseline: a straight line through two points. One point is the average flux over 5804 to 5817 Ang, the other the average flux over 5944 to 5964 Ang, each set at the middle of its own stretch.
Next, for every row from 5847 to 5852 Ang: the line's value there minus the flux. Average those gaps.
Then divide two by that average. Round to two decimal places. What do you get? -0.37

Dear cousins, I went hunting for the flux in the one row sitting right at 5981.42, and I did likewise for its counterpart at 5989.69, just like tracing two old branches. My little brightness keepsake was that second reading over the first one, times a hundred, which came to 97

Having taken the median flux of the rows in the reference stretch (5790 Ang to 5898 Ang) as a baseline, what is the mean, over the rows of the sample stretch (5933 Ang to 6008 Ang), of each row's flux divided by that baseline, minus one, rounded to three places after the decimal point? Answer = -0.011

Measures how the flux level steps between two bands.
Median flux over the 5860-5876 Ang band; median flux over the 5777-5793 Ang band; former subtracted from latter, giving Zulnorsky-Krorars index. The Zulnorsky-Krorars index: -2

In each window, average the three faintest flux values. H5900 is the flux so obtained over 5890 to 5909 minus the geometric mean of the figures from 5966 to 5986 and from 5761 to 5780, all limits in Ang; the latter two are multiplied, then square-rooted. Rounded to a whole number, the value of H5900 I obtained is -20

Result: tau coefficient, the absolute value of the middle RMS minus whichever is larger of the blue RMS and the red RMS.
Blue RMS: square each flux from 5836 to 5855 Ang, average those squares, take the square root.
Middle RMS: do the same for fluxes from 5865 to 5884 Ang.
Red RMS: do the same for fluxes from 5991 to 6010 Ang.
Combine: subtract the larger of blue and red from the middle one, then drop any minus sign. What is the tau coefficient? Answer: 3.4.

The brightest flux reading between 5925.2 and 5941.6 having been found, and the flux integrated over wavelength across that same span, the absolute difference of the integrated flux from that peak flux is 655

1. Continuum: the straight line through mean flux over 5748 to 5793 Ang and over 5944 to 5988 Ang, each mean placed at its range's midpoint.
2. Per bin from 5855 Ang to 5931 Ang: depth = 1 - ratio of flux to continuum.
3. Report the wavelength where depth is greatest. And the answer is 5891.21 Ang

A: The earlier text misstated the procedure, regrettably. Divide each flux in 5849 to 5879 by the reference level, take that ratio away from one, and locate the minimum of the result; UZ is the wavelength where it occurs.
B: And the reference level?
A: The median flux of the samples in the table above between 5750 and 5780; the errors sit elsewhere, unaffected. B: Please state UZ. 5853.35 Ang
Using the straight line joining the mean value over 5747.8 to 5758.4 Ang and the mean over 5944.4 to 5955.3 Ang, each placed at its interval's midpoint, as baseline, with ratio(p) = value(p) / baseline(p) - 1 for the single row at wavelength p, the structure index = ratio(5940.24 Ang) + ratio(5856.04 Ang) 0.094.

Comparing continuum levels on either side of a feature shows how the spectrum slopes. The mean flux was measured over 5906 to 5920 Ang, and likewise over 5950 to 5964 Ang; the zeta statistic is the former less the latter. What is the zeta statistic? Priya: -0.1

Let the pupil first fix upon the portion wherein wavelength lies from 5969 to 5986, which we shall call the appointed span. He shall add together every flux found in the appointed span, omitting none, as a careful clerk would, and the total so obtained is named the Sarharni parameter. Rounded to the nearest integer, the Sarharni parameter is 252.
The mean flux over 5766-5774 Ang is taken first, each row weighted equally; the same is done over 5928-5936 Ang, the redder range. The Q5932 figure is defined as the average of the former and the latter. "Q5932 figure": 40.9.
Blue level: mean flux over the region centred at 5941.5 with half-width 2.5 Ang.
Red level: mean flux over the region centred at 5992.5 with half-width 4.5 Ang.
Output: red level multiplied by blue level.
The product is 1741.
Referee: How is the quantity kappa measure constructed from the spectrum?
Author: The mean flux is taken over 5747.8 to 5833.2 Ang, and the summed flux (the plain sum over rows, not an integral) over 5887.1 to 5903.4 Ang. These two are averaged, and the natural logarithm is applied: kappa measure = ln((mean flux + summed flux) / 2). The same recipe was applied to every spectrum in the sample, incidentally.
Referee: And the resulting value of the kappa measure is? 4.55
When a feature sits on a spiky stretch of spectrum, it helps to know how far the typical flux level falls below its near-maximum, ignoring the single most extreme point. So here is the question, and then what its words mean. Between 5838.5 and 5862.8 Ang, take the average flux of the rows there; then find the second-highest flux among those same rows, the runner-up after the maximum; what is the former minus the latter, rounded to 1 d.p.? -3.5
